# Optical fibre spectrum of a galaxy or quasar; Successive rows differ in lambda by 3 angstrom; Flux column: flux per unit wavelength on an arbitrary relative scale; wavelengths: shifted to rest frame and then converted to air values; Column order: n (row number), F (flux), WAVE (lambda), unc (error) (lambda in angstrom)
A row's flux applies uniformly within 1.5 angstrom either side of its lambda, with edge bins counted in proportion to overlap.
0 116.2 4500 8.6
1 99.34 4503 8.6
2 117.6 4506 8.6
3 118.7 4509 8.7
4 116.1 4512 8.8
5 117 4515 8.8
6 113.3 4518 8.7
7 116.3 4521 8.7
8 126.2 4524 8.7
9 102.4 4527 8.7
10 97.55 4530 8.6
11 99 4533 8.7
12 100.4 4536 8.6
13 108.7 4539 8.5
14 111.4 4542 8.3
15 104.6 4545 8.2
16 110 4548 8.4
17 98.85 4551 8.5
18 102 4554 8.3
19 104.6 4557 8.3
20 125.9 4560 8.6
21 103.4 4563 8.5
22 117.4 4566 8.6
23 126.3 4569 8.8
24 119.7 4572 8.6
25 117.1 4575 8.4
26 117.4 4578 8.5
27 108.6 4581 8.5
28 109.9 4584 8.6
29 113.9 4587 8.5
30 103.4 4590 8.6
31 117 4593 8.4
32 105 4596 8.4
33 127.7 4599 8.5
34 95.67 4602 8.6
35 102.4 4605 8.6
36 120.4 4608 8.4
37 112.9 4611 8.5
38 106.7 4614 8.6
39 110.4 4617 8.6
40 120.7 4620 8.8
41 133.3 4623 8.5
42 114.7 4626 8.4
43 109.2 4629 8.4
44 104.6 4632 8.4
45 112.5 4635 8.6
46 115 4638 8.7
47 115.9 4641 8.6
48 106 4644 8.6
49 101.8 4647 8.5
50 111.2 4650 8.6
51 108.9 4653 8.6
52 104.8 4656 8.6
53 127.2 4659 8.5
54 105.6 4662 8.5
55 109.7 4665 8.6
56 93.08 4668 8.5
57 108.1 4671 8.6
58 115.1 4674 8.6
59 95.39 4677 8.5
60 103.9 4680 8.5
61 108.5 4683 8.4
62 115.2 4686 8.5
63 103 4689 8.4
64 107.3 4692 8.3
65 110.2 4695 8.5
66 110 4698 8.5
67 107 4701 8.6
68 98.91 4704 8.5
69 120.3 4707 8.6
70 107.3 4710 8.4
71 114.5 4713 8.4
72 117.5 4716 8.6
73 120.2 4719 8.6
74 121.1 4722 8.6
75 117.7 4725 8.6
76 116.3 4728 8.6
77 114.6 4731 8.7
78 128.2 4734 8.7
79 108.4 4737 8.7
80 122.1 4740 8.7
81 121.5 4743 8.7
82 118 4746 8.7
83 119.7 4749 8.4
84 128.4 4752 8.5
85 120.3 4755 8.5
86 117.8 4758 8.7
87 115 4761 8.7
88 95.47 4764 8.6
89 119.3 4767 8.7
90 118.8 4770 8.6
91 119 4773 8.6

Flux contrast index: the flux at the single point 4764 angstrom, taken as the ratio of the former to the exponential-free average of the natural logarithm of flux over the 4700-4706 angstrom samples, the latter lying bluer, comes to 20.6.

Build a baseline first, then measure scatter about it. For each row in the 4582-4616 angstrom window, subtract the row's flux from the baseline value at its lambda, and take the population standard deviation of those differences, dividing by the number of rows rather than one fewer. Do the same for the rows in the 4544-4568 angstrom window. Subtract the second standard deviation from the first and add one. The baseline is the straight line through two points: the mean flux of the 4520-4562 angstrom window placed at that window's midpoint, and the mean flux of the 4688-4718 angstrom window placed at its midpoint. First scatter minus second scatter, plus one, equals 1.3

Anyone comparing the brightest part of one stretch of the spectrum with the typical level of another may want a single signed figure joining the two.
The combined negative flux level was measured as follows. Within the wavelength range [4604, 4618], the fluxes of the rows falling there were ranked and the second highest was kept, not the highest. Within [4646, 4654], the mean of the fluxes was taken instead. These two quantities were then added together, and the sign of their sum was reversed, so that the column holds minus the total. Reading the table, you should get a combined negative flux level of -220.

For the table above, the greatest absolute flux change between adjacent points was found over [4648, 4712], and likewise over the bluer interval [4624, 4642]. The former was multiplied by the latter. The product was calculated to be 177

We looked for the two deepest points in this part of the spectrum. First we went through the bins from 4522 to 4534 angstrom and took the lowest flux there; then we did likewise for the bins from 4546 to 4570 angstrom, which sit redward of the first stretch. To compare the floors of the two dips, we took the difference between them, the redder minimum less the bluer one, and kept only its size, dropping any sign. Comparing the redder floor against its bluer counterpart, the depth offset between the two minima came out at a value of 1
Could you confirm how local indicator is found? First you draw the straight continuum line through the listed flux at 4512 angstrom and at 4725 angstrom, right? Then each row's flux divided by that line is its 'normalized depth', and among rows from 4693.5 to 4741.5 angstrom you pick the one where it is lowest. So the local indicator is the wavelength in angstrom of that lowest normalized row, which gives 4704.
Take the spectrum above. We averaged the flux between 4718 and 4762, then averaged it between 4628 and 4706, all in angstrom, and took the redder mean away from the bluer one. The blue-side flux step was -11.3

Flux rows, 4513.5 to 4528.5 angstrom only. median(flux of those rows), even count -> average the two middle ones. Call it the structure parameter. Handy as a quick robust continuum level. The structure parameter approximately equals 116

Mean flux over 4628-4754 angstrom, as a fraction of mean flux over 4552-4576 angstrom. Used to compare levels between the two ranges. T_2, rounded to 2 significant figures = 0.98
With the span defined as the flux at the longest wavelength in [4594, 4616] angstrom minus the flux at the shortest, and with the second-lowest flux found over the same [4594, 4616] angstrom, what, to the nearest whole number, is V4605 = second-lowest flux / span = 60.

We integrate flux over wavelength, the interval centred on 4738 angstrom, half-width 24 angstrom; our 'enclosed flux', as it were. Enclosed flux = 5720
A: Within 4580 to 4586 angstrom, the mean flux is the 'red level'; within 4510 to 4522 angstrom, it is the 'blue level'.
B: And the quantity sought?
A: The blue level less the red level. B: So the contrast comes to 6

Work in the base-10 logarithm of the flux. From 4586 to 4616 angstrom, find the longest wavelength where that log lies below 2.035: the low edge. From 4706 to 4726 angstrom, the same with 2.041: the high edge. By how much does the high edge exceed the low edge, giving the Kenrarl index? 96 angstrom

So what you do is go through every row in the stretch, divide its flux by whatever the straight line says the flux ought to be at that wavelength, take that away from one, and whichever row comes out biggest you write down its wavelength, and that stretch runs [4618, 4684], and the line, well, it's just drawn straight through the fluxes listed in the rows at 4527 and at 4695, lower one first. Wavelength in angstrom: 4668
